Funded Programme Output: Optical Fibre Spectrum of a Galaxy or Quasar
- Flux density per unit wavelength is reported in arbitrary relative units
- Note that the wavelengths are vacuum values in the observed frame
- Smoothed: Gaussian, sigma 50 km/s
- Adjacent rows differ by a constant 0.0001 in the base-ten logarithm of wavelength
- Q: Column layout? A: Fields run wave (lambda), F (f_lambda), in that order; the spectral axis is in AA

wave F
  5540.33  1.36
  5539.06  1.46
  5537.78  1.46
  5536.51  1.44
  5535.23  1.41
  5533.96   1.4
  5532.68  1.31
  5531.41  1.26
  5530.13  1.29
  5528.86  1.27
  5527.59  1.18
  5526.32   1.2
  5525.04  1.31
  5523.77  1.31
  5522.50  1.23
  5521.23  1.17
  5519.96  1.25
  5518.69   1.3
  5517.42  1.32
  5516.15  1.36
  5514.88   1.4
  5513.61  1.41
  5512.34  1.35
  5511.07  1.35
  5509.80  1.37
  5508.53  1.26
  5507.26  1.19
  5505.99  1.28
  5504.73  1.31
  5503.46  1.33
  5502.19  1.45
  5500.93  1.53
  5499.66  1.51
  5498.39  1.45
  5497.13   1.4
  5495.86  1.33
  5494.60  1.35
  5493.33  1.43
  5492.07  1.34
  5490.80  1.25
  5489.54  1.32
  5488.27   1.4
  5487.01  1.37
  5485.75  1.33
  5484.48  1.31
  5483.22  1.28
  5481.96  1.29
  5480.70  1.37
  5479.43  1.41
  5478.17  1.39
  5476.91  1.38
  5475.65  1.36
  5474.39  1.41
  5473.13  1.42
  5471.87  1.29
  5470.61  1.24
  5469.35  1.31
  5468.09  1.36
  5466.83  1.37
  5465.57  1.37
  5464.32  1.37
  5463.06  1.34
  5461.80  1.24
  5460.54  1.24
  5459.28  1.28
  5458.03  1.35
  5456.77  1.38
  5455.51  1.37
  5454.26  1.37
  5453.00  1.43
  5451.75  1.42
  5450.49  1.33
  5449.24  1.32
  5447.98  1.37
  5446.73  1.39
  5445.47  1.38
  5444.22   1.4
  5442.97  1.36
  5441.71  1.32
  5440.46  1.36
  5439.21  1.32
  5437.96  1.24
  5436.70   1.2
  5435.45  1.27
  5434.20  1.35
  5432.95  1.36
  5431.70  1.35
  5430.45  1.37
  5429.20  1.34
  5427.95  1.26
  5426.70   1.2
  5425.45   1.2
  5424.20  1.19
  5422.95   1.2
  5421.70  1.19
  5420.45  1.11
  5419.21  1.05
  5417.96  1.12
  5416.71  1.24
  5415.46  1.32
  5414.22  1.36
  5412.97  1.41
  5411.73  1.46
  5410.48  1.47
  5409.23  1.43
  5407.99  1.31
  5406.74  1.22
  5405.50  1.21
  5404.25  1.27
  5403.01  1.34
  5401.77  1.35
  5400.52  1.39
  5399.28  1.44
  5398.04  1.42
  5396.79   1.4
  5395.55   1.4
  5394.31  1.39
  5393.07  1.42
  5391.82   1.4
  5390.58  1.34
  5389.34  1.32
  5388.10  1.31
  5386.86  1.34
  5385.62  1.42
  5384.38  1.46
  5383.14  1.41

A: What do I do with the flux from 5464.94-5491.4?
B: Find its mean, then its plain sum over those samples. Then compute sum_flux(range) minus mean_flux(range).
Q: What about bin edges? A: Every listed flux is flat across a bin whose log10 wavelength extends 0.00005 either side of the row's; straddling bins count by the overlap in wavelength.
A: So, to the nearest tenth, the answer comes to 26.9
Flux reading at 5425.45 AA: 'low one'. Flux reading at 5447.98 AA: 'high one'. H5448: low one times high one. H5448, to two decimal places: 1.64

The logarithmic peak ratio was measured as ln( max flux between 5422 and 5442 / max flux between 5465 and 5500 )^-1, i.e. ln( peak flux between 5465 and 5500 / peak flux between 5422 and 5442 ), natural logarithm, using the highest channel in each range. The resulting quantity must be 0.10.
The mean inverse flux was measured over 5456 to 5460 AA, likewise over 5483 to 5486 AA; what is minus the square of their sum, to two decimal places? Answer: -2.29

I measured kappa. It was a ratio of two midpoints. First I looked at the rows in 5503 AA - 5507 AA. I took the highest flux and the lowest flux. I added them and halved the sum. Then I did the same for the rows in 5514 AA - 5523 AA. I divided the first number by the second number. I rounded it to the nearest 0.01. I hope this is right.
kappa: 1.02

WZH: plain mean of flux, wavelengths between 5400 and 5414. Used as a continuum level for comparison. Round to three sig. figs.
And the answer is 1.35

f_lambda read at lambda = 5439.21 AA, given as 1.32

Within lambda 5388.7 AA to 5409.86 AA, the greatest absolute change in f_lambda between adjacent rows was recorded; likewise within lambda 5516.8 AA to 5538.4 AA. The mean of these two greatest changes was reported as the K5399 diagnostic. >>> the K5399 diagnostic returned 0.115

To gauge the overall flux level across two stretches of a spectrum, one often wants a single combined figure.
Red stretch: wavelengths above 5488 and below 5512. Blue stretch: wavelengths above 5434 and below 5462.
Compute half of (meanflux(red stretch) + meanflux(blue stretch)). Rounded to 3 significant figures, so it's 1.35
